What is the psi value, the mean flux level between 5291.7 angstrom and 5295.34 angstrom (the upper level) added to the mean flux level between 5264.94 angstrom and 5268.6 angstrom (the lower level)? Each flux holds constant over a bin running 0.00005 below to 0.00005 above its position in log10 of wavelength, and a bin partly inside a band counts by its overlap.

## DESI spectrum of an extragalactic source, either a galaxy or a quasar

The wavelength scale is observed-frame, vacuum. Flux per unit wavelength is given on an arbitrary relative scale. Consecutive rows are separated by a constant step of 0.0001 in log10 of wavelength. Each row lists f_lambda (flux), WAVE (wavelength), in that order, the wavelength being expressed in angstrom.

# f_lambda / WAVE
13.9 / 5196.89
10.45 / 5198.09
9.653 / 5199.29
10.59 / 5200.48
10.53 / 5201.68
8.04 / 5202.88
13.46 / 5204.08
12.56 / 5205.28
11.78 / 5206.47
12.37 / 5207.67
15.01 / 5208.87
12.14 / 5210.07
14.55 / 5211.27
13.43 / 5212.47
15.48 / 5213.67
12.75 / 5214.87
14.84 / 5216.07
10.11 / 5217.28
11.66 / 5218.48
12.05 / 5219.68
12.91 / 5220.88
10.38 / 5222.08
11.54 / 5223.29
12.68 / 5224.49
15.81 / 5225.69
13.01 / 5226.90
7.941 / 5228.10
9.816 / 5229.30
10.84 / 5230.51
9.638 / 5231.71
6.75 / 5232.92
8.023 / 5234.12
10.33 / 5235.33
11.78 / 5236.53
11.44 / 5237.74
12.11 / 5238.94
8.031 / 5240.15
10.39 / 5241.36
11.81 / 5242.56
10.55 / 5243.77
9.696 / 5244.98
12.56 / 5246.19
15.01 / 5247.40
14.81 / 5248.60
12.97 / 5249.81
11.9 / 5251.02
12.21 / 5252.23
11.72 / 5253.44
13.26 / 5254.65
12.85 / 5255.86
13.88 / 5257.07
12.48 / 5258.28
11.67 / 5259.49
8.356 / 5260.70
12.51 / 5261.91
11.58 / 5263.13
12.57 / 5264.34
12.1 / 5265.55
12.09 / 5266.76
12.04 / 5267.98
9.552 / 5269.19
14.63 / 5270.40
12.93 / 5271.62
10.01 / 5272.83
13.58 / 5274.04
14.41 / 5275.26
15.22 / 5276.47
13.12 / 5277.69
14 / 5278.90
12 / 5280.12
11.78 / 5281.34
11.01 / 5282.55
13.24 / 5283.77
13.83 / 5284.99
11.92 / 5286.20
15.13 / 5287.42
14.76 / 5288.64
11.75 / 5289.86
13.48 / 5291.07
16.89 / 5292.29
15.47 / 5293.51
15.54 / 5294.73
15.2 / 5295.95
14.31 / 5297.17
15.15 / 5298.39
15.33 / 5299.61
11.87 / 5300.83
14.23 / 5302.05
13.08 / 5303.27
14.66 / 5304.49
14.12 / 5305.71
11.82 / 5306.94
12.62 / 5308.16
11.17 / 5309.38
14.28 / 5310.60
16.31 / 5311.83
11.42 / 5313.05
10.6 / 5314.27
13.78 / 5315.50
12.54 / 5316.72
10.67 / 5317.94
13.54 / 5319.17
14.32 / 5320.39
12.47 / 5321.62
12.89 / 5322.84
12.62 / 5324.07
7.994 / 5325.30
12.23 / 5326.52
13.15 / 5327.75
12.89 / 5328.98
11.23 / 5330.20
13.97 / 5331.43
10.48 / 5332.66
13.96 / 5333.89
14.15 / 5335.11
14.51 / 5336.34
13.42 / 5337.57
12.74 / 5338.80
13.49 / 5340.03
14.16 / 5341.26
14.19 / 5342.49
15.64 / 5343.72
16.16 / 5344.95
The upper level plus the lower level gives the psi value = 28.0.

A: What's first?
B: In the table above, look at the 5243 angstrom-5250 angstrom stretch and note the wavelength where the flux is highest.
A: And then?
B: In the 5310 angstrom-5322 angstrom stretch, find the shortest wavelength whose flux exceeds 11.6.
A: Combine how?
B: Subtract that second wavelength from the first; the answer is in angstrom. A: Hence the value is -63.2 angstrom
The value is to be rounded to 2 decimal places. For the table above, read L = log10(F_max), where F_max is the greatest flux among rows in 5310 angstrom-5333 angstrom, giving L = 1.21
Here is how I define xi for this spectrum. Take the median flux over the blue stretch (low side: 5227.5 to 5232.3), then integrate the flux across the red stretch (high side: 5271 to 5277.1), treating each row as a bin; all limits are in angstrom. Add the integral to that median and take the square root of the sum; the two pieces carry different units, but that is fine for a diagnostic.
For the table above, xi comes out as 9.5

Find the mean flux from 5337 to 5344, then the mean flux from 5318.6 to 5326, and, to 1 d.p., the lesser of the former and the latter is 12.3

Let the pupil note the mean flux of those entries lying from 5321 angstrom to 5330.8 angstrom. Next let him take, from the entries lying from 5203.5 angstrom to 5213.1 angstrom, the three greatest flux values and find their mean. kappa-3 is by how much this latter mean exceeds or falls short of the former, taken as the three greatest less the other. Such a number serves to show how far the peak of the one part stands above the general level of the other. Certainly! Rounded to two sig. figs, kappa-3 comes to 2.4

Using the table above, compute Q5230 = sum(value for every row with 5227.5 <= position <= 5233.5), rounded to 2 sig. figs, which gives 45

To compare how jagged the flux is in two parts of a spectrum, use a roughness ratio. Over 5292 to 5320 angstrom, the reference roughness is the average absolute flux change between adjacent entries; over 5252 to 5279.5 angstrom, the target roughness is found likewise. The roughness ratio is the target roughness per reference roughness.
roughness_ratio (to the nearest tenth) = 1.0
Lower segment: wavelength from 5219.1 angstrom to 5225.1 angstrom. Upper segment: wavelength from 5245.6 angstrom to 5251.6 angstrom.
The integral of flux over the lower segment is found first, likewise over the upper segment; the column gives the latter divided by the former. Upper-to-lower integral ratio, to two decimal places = 1.13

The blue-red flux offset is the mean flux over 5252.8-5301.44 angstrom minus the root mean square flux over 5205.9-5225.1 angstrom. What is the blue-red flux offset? 0.3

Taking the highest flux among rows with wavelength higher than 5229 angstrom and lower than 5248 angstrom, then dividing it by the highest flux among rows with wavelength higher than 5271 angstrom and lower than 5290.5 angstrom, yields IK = 0.99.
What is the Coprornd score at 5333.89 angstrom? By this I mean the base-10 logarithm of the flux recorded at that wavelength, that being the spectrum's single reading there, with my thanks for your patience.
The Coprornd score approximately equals 1.14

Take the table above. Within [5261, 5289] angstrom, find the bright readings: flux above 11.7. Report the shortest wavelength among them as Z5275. 5261.91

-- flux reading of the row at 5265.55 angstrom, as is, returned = 12.1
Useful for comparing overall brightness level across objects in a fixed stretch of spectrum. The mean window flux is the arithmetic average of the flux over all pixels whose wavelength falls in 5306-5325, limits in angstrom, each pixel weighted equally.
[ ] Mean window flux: 12.7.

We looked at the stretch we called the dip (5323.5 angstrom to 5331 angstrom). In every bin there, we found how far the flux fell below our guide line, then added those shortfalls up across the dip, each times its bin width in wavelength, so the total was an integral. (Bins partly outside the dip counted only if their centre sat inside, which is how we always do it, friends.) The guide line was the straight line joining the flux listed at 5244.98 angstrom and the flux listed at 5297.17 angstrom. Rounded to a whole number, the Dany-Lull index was 39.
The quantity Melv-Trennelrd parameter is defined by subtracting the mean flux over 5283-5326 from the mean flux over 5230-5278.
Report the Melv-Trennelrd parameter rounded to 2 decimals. -1.61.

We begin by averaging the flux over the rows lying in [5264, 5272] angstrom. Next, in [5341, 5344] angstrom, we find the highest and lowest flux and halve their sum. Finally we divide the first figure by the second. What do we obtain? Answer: 0.82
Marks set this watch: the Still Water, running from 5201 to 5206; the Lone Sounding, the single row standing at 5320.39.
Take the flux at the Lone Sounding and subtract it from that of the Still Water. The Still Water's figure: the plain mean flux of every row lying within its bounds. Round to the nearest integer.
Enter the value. -3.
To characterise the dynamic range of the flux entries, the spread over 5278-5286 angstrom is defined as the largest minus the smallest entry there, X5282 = 3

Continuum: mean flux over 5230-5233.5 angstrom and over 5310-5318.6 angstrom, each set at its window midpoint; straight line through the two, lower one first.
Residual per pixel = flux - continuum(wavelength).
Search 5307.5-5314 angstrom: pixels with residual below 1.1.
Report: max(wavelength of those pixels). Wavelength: 5313.05 angstrom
